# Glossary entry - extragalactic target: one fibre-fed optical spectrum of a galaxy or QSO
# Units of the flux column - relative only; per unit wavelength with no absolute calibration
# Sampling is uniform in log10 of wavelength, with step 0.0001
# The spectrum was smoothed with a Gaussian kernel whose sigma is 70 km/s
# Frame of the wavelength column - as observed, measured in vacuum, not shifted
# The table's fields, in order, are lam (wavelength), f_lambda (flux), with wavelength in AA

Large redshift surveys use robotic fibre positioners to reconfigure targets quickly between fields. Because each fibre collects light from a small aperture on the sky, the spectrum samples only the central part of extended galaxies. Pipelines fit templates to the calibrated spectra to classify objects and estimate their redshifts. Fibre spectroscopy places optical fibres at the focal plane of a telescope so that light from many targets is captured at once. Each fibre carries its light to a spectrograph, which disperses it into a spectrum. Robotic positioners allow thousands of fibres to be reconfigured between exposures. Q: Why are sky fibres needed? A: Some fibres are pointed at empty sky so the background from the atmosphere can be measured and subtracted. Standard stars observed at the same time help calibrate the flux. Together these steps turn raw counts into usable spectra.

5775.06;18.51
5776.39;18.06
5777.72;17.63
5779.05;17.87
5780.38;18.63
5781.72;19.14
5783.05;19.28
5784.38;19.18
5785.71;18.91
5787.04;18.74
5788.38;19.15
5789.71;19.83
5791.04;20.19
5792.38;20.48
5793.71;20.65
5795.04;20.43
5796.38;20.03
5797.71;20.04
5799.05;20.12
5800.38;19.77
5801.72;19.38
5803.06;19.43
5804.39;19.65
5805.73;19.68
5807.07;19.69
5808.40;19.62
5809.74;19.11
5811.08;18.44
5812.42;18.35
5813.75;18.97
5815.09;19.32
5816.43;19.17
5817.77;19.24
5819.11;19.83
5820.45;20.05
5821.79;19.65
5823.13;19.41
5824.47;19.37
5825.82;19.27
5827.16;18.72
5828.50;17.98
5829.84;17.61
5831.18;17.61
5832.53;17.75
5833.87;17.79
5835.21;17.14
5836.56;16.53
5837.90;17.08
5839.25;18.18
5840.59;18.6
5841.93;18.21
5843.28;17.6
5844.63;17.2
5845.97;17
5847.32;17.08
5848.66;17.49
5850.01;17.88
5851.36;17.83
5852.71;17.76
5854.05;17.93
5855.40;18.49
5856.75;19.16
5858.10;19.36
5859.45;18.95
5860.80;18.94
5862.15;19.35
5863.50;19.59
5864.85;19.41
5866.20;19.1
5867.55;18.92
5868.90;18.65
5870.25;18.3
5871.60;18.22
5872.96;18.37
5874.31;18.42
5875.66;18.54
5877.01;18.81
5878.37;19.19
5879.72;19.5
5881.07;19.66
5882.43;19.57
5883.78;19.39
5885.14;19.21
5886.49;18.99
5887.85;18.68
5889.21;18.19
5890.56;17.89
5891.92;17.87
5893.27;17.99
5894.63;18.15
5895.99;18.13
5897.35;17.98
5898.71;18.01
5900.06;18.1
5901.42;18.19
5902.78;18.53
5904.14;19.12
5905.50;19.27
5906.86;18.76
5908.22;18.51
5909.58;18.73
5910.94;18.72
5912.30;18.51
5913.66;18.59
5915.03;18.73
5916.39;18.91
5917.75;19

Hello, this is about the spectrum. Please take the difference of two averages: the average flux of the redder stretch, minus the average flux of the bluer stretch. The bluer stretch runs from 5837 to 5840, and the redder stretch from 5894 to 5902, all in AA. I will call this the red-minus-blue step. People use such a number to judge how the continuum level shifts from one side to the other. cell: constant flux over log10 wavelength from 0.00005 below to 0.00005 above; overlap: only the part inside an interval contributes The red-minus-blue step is 0.5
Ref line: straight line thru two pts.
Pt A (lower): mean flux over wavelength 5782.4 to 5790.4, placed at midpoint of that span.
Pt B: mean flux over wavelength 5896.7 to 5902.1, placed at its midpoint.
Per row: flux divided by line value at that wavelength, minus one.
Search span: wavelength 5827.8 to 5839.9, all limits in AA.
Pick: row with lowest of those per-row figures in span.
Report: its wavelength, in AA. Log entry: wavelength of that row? 5836.56 AA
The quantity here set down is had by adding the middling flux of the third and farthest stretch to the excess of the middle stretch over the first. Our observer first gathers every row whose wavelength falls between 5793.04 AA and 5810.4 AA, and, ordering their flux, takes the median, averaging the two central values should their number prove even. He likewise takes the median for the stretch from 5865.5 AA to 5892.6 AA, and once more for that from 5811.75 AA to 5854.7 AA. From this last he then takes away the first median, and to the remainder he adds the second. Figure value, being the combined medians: 17.0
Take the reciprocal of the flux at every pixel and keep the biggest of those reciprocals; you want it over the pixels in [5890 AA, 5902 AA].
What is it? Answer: 0.0560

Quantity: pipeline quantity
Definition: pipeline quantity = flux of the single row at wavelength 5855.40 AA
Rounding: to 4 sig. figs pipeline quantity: 18.49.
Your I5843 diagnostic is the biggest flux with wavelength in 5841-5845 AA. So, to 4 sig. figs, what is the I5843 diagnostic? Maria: 18.21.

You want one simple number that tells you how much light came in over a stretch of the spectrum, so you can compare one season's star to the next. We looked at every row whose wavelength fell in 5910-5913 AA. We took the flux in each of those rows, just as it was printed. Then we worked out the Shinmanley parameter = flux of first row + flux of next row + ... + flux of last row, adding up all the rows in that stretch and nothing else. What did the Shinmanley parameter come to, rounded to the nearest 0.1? 37.2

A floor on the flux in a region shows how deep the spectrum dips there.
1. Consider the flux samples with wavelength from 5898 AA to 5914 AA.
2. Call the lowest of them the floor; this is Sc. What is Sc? 18.01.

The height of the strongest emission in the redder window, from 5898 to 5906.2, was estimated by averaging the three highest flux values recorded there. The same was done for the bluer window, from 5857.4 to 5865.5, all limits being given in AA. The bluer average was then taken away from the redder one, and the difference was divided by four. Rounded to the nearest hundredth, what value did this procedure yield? -0.12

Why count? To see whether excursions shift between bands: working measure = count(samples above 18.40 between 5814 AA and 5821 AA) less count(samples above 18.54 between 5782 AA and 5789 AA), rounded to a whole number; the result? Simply 0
